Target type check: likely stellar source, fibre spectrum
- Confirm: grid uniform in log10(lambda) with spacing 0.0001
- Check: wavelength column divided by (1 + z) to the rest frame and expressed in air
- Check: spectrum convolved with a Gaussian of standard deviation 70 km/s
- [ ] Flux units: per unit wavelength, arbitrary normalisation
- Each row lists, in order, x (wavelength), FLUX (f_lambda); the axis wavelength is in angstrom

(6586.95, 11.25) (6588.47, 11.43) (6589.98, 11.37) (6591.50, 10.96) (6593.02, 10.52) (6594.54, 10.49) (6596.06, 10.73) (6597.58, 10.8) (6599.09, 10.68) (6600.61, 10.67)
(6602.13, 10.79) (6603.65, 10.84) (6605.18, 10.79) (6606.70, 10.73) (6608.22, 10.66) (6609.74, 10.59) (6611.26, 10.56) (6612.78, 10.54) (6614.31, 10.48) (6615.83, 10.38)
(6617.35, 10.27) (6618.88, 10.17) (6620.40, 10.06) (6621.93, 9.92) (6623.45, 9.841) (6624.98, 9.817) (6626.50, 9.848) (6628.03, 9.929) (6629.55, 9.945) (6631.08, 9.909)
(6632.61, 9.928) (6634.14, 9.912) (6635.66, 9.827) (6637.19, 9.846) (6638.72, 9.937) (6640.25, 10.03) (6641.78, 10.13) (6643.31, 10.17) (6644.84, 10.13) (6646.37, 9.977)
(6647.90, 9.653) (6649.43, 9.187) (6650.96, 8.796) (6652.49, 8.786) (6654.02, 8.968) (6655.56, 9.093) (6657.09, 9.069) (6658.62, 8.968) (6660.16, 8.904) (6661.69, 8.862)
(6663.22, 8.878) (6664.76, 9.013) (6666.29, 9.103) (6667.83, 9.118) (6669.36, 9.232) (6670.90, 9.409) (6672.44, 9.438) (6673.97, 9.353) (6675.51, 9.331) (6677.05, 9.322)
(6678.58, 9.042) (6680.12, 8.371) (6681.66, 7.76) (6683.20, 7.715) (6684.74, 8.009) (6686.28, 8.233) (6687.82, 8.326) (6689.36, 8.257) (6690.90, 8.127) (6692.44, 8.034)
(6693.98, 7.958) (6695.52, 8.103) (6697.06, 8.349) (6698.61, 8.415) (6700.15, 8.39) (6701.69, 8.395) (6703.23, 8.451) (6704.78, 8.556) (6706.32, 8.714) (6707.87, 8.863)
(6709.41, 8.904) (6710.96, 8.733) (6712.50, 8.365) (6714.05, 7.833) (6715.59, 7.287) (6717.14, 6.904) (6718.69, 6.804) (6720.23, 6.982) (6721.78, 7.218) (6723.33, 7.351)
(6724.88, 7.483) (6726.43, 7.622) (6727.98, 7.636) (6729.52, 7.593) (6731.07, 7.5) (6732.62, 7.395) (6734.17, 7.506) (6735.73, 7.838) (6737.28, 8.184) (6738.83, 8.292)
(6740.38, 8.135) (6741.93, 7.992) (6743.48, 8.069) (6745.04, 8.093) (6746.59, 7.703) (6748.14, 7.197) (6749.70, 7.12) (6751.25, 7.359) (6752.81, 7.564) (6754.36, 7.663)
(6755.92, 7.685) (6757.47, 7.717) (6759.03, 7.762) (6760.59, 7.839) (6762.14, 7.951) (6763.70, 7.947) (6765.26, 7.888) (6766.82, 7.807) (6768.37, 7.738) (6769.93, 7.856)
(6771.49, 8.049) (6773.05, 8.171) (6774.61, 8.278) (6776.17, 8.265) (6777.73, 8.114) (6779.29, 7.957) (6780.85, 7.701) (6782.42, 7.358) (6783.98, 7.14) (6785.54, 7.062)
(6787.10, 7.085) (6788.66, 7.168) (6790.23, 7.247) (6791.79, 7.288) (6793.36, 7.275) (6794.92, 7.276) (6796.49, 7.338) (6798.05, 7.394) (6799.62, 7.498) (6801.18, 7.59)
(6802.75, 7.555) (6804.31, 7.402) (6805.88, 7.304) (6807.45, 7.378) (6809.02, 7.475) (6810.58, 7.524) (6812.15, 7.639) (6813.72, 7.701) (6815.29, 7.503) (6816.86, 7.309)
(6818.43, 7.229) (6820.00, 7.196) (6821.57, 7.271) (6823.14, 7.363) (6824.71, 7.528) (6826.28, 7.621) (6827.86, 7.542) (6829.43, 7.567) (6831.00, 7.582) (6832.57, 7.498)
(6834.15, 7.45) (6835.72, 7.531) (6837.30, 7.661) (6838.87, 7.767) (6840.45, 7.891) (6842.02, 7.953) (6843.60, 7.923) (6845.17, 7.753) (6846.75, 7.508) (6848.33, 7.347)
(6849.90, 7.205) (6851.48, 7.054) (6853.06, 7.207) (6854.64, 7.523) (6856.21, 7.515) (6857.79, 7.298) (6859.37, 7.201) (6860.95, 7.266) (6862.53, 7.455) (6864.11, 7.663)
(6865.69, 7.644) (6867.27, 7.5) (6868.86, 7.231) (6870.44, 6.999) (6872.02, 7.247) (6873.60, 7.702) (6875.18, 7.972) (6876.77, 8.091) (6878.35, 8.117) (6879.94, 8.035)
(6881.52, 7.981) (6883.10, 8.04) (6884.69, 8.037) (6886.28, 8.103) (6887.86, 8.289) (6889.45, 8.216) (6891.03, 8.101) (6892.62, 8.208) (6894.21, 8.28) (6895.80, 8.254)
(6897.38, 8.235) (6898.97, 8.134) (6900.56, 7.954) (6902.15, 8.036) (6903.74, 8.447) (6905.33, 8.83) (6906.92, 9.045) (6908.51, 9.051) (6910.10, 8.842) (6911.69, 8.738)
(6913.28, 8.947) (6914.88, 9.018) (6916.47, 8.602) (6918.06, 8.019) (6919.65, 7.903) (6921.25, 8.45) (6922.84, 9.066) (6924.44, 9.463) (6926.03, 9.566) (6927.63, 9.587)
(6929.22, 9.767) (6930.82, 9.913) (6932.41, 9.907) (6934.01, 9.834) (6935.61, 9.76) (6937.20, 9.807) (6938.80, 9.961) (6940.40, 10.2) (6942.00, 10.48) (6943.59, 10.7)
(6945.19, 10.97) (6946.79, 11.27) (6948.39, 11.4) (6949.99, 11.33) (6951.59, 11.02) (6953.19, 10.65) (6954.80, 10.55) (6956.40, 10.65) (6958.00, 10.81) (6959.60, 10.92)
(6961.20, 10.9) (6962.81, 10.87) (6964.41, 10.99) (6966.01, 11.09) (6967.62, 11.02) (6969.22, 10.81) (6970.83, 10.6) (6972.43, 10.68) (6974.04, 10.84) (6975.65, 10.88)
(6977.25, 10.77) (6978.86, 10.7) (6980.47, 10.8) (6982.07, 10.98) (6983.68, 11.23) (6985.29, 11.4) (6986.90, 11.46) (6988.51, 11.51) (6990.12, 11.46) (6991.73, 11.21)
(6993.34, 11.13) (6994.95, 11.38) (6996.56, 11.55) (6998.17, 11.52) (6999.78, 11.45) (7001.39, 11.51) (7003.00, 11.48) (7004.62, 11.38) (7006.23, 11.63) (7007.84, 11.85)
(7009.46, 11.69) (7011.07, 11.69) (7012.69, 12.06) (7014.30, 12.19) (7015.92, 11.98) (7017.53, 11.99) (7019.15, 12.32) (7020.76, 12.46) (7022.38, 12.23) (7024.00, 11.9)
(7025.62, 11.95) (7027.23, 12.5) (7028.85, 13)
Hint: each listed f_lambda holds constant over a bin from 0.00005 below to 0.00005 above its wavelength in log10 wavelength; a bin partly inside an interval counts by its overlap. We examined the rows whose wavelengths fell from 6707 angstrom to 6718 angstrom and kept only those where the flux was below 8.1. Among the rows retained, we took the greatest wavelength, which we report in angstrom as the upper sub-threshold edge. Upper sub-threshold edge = 6717.14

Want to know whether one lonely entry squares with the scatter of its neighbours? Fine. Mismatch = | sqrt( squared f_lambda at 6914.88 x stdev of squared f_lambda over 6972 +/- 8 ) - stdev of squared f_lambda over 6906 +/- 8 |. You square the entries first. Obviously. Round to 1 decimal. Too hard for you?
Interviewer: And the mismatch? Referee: 9.5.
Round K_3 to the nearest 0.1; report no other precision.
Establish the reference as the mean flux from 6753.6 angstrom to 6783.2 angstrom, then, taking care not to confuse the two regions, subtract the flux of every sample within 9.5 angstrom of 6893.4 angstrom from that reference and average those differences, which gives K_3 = -0.3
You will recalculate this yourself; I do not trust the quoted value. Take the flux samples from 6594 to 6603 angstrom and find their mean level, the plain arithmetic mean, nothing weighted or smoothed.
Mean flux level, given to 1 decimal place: 10.7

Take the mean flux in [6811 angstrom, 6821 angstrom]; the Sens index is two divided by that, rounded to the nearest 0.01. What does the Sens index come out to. 0.27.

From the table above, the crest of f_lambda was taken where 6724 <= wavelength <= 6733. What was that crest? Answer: 7.636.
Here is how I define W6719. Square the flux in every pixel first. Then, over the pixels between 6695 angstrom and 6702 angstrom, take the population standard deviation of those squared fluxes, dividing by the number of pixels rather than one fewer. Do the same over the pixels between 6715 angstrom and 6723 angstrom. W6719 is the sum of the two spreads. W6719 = 4.5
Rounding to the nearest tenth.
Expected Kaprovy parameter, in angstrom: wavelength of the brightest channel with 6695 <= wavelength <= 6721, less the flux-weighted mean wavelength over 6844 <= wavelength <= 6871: -148.4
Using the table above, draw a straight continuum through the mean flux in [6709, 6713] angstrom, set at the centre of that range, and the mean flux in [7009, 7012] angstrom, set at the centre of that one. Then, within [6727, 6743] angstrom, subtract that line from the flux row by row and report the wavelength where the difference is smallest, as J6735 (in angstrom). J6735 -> 6732.62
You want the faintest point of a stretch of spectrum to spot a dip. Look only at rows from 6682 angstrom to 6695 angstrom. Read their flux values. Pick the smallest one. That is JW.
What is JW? 7.715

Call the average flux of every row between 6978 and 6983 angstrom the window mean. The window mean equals 10.83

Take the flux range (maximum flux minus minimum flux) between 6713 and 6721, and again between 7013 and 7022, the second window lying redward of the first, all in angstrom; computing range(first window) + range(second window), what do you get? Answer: 1.5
